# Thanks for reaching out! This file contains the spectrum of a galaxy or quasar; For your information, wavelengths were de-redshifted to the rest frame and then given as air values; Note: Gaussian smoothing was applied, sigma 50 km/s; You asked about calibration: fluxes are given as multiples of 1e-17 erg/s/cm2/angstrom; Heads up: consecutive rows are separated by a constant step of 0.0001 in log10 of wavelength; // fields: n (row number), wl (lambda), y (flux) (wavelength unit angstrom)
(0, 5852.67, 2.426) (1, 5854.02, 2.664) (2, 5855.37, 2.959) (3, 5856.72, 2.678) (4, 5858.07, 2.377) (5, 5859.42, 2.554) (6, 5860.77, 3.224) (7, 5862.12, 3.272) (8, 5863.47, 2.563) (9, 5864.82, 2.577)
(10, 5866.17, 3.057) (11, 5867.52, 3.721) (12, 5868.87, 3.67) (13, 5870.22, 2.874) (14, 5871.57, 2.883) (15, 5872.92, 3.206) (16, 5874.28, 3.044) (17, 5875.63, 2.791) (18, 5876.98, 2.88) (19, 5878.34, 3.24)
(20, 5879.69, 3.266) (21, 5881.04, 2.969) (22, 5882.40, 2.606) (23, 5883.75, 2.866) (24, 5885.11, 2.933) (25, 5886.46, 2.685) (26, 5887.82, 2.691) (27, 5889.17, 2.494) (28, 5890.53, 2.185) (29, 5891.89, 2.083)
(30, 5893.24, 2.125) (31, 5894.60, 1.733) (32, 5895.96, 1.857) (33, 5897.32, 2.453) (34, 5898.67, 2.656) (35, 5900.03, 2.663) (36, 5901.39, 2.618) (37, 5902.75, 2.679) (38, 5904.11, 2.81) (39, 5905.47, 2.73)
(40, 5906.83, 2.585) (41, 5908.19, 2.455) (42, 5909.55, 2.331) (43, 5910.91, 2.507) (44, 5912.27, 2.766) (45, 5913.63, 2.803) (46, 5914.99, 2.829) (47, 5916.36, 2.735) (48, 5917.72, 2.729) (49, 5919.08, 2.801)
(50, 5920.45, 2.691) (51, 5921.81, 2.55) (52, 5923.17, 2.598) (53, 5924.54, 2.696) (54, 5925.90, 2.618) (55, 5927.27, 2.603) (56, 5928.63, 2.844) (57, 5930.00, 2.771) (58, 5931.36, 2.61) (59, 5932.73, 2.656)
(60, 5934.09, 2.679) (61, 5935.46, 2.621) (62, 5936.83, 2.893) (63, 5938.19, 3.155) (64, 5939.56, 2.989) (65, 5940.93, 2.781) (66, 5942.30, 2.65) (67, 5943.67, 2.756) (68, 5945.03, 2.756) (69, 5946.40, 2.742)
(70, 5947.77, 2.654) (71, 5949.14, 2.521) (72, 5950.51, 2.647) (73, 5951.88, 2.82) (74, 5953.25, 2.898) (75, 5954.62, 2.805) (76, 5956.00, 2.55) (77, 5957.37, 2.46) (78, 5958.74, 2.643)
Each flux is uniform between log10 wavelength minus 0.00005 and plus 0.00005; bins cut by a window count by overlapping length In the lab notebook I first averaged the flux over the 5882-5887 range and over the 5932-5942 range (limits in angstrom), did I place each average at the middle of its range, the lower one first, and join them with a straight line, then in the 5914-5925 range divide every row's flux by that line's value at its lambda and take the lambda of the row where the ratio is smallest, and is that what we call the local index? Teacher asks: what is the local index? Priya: 5921.81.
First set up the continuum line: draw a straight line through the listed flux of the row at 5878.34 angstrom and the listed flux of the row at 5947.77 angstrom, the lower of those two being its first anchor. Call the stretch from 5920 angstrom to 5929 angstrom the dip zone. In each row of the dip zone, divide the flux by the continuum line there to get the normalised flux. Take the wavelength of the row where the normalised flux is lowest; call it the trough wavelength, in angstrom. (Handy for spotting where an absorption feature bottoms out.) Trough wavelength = 5921.81 angstrom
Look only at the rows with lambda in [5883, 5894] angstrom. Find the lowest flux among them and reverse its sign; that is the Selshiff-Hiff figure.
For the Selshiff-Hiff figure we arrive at -2.1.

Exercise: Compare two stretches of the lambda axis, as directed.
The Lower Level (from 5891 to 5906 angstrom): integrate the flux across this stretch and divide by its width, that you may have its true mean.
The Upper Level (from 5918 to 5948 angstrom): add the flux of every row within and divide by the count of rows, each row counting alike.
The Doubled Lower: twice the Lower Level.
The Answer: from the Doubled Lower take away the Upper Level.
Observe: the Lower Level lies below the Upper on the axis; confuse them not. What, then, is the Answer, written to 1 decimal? 2.1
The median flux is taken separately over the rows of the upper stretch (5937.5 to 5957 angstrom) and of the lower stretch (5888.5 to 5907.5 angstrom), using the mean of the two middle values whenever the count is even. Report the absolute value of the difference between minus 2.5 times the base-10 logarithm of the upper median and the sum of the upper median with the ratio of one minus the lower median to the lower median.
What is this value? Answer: 3.25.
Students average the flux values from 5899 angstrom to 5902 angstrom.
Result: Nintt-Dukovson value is 2.64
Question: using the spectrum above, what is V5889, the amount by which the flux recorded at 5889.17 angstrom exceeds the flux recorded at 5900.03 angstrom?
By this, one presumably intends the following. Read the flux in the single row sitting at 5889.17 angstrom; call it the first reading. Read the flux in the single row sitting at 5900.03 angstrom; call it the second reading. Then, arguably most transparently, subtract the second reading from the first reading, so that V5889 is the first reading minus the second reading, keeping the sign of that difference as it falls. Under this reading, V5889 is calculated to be -0.17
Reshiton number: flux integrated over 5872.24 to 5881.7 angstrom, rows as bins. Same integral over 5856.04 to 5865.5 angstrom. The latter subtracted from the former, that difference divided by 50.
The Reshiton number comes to 0.06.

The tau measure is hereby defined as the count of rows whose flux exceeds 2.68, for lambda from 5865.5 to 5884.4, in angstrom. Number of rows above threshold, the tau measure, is 13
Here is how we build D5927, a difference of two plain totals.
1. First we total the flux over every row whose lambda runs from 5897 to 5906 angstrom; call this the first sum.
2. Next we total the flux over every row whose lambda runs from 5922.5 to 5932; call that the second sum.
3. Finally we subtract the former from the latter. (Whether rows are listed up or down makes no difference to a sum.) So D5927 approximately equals 0.1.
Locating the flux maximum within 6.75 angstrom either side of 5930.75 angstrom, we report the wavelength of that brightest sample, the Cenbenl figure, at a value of 5936.83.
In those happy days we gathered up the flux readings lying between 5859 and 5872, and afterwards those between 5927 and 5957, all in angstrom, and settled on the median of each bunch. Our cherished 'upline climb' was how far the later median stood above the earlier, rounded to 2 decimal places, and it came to -0.22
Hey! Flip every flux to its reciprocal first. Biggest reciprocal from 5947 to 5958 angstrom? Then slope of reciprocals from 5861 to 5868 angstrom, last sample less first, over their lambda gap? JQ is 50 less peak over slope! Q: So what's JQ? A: 110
